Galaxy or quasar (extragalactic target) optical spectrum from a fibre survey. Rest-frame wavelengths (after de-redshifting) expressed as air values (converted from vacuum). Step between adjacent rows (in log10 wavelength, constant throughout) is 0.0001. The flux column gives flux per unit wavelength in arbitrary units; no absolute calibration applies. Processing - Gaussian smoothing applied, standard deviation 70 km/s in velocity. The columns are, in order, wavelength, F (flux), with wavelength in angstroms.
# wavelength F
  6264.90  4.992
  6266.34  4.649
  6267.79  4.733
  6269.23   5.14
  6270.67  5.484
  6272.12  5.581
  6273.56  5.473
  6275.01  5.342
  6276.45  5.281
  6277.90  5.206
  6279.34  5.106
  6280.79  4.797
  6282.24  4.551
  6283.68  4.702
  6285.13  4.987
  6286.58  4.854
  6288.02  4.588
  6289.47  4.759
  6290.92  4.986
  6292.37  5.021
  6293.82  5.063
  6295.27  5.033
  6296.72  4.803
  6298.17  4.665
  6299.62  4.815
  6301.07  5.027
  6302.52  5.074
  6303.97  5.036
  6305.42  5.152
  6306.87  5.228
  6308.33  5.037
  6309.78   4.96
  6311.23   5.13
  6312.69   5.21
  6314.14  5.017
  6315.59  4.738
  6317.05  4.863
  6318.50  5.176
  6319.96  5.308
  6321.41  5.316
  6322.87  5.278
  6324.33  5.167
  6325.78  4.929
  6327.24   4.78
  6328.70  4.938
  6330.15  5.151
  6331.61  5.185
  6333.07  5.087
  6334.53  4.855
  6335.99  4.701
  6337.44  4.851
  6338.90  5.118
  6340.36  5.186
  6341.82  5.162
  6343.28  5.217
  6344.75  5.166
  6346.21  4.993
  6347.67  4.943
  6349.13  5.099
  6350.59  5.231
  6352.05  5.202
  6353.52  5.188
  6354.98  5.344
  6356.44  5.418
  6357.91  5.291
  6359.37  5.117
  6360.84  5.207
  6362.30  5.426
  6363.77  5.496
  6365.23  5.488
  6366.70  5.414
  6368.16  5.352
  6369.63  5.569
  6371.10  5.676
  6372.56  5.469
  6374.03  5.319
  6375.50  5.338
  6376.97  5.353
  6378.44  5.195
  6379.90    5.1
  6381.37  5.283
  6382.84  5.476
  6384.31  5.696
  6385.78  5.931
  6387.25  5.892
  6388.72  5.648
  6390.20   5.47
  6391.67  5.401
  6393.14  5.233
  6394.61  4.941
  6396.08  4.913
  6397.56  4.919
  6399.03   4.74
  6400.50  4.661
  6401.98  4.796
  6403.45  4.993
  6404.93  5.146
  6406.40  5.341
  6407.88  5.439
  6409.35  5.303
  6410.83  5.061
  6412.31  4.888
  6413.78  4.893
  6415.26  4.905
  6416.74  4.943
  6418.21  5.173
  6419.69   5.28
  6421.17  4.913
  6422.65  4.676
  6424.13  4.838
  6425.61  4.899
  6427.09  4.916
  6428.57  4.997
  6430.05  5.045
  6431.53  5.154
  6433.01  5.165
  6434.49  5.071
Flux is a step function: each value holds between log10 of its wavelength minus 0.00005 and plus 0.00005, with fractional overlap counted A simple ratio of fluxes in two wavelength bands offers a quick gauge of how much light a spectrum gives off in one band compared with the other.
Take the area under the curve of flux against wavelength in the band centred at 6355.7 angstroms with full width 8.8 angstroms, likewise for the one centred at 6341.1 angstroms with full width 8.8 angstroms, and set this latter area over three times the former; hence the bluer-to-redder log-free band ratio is 0.324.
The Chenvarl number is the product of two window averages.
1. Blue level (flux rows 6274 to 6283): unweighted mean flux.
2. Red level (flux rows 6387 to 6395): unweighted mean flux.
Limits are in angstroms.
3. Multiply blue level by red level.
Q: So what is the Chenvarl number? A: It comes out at 27.4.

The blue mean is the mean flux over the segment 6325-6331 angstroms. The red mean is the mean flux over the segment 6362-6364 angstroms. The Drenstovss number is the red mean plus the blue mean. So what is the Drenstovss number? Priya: 10.4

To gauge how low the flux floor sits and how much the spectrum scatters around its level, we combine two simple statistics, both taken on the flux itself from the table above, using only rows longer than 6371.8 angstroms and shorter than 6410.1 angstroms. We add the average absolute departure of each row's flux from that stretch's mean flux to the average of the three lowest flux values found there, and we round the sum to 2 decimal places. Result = 4.99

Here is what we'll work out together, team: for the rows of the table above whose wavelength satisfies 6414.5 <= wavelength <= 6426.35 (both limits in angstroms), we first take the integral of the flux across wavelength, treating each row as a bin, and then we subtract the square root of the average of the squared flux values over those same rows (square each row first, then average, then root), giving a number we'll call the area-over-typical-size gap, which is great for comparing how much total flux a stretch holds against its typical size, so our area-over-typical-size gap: 54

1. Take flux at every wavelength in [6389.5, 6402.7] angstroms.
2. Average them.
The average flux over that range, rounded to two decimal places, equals 5.01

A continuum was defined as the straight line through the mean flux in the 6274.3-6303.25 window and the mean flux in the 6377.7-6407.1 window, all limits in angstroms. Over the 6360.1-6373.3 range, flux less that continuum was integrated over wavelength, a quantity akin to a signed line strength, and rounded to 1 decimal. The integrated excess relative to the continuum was 3.9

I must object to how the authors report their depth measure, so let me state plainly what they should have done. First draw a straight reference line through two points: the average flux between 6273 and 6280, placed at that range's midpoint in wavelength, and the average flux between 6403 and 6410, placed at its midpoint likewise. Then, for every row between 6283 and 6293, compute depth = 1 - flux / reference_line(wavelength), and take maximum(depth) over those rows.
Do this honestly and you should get 0.13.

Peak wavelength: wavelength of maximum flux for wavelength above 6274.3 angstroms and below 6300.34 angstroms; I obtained 6275.01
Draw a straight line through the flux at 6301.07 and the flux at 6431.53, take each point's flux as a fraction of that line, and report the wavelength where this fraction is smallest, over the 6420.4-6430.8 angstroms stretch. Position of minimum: 6422.65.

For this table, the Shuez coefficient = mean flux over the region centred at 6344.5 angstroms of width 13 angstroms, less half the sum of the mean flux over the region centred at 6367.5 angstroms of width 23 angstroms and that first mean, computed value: -0.13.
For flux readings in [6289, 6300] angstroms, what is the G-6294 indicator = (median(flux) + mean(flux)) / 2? 4.90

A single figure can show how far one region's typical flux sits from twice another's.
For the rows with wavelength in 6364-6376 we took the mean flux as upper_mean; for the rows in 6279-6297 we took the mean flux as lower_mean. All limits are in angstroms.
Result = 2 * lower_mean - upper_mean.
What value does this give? 4.3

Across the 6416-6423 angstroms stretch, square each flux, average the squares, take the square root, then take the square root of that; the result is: 2.236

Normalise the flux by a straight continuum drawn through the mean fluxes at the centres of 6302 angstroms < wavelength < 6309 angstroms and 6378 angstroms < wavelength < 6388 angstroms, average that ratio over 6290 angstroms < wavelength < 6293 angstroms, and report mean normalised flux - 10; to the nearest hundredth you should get -9.01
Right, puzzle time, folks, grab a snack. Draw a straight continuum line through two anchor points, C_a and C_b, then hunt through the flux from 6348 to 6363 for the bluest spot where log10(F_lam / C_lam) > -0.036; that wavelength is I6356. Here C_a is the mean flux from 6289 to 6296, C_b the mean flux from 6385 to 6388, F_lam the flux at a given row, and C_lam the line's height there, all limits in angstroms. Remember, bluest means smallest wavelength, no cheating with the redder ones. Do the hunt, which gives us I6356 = 6349.13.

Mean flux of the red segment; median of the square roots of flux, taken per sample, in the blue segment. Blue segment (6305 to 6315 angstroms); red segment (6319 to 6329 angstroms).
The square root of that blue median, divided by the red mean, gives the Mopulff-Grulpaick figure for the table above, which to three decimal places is 0.295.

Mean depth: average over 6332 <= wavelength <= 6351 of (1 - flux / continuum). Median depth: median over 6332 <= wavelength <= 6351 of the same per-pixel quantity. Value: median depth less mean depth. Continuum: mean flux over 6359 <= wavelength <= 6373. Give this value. -0.010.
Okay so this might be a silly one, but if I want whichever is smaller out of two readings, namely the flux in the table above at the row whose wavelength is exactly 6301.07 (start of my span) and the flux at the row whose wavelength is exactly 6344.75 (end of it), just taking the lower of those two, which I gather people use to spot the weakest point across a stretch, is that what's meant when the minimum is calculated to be 5.03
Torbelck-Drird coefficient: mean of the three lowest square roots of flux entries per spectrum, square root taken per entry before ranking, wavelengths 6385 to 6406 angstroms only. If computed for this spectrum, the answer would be 2.18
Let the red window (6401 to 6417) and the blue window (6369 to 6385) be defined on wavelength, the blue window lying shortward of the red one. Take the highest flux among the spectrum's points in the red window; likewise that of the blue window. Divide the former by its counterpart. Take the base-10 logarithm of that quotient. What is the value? -0.020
